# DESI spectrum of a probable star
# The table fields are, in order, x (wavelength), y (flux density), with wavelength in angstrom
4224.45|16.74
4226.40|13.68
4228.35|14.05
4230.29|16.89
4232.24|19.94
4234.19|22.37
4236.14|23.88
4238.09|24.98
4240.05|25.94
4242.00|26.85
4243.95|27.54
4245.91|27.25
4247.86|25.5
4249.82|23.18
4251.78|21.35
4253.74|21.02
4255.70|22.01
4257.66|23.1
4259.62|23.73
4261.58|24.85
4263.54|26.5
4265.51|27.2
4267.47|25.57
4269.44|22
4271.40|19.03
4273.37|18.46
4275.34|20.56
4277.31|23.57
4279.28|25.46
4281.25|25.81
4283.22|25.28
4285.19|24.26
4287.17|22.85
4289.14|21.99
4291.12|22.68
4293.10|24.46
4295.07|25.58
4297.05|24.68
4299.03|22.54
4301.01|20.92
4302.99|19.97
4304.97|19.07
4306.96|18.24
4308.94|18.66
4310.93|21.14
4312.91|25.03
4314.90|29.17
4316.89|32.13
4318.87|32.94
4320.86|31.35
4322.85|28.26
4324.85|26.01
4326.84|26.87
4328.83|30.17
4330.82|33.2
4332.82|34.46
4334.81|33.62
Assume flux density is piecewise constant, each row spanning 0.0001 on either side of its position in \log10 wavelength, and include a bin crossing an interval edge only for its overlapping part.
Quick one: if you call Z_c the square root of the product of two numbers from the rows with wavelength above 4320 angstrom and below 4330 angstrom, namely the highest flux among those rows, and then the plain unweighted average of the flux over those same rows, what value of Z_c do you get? 29.9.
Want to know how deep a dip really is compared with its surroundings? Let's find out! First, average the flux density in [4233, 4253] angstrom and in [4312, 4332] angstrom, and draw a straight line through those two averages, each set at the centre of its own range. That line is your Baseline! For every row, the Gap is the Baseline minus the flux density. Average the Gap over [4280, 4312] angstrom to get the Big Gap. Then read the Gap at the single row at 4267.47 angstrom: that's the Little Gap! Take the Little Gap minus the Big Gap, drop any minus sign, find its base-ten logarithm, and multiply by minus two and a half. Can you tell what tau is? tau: -1.7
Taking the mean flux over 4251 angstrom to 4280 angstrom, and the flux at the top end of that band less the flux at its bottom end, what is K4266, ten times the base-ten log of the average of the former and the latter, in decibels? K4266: 11.3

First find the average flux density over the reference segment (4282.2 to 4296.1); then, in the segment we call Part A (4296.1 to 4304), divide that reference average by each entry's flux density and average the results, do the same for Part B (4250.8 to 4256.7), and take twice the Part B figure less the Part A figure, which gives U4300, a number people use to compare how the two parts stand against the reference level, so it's 1.13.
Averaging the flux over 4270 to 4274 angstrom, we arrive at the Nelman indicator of 19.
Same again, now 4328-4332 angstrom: 32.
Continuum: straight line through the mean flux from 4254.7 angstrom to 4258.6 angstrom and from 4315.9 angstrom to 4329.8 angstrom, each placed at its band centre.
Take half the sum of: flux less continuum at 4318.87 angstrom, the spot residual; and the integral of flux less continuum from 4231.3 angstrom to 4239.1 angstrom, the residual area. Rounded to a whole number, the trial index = 12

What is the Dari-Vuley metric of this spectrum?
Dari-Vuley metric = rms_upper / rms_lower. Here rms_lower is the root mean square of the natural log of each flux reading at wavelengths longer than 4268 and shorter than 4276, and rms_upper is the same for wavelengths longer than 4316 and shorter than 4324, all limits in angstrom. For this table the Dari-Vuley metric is 1.15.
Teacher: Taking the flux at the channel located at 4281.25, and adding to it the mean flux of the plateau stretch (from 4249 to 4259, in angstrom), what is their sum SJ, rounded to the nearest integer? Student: 48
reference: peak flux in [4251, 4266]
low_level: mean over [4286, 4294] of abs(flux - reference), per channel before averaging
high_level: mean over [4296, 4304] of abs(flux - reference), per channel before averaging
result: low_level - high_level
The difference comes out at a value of -1.0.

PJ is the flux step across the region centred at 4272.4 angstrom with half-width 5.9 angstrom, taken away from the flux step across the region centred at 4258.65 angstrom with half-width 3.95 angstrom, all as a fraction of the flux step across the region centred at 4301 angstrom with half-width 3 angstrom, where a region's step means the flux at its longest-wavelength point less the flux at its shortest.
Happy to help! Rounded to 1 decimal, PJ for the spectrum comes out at -1.9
